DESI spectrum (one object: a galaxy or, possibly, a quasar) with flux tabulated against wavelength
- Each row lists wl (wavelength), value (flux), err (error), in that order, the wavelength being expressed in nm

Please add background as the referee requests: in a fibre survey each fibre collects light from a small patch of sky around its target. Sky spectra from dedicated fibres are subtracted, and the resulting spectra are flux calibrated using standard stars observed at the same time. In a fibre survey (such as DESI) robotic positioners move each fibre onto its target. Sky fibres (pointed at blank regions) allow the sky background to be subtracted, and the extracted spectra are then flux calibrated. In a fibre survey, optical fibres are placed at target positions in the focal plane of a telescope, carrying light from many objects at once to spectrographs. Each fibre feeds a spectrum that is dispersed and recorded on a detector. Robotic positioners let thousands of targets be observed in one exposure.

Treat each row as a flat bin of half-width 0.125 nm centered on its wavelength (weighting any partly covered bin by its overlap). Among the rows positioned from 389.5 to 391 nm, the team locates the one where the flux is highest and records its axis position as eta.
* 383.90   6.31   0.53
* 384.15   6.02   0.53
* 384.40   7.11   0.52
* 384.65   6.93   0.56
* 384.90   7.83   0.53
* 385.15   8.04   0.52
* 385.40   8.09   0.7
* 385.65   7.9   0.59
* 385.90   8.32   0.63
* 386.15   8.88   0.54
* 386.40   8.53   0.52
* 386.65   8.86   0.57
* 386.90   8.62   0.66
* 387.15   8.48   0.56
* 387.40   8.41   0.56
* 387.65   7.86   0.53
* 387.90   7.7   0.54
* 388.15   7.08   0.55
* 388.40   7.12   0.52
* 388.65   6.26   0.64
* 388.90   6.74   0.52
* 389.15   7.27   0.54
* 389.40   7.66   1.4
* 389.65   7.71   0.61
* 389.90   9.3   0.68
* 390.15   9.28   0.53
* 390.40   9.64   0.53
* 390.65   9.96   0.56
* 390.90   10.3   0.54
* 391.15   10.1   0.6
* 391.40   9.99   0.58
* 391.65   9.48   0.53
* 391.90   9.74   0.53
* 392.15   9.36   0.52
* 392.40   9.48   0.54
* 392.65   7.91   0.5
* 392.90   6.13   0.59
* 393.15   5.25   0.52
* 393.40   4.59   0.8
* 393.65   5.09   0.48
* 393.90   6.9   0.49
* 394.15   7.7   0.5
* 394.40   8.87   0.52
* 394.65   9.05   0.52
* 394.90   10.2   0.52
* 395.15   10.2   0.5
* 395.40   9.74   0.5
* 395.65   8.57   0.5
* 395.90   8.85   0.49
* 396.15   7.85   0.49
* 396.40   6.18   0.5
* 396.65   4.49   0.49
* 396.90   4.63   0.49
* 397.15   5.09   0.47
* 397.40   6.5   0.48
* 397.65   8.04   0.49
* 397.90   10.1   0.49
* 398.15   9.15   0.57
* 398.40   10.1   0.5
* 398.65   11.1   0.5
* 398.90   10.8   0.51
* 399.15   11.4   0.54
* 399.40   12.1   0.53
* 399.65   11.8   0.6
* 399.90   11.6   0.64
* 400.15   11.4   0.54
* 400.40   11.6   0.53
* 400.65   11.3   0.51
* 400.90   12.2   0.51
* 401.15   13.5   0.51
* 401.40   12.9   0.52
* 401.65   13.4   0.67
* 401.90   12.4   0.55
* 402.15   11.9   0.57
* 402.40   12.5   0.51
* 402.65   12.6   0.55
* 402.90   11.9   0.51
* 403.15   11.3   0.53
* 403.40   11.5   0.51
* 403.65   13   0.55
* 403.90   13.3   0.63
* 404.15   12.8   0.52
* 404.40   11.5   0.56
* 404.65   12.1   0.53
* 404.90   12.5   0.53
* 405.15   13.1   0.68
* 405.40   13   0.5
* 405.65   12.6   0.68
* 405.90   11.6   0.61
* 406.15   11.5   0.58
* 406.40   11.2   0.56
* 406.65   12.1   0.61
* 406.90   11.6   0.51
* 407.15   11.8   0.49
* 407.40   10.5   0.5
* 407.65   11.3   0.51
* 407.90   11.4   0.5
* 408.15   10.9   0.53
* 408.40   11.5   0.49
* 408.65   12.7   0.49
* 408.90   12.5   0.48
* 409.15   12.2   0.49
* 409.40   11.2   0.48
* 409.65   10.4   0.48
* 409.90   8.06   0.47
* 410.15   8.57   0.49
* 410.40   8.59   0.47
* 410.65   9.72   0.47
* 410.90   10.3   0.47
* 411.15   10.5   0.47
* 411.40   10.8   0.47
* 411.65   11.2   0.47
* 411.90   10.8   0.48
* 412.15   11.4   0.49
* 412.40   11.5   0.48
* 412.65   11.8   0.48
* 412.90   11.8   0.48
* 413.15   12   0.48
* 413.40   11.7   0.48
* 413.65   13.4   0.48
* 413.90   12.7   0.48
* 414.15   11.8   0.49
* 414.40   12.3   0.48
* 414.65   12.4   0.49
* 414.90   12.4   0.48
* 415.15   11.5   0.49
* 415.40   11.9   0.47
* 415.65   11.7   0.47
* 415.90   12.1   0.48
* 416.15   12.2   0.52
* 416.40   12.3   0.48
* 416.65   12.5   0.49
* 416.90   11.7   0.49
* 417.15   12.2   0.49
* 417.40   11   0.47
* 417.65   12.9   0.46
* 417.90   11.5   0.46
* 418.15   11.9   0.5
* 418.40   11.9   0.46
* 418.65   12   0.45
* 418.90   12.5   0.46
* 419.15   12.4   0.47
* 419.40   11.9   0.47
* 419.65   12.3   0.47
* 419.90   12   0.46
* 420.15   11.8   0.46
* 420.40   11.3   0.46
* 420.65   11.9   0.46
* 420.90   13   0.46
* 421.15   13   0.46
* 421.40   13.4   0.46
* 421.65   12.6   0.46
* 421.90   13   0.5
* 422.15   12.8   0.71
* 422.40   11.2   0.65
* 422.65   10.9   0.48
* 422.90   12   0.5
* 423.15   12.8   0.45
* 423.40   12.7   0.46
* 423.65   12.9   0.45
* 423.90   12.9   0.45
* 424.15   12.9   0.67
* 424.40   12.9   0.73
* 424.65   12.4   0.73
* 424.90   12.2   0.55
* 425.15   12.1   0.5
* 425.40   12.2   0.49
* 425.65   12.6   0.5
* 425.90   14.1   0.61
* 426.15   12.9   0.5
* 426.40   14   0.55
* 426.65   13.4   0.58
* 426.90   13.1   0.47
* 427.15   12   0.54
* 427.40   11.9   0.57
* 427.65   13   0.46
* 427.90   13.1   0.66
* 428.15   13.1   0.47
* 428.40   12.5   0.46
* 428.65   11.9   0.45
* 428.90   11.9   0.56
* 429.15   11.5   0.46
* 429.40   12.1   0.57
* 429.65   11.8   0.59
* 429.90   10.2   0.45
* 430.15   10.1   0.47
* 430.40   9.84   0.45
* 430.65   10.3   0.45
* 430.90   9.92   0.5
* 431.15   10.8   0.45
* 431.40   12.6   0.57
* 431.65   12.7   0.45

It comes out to 390.90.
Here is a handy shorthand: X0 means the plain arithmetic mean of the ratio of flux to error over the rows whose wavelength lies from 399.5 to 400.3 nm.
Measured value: 19.6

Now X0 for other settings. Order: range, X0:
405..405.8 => 21.3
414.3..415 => 25.6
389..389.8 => 10.5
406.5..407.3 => 22.2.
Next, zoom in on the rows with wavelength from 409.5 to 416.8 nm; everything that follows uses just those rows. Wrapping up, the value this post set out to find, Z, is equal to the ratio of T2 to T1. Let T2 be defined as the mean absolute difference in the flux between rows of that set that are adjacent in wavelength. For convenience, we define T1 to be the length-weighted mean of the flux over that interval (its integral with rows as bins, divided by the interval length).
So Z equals 0.043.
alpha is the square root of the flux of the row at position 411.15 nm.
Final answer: 3.24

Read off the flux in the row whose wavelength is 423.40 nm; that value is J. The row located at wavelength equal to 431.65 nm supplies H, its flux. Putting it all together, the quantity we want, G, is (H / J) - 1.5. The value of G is -0.50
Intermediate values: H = 12.7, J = 12.7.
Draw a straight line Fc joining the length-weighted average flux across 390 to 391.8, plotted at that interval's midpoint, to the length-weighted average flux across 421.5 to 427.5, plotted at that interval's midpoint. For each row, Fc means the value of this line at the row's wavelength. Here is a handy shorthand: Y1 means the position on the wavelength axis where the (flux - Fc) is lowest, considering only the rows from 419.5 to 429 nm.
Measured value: 422.65 nm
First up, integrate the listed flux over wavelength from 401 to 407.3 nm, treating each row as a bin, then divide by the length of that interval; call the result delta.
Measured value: 12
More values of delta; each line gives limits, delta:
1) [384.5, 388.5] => 8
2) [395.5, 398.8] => 8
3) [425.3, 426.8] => 13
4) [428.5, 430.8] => 11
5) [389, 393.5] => 9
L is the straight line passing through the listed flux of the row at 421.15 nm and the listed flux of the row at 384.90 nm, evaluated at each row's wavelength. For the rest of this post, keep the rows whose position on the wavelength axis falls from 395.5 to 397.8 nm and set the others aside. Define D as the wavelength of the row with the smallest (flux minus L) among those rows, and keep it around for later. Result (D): 396.65 nm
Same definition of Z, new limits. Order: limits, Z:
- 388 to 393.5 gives 0.066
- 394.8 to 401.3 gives 0.083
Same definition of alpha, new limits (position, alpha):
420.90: 3.61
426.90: 3.62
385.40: 2.84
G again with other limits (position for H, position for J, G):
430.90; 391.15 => -0.52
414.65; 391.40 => -0.26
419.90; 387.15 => -0.08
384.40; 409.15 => -0.92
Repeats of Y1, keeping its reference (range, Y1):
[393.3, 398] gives 396.65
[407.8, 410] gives 409.90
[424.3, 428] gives 427.40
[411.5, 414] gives 411.90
